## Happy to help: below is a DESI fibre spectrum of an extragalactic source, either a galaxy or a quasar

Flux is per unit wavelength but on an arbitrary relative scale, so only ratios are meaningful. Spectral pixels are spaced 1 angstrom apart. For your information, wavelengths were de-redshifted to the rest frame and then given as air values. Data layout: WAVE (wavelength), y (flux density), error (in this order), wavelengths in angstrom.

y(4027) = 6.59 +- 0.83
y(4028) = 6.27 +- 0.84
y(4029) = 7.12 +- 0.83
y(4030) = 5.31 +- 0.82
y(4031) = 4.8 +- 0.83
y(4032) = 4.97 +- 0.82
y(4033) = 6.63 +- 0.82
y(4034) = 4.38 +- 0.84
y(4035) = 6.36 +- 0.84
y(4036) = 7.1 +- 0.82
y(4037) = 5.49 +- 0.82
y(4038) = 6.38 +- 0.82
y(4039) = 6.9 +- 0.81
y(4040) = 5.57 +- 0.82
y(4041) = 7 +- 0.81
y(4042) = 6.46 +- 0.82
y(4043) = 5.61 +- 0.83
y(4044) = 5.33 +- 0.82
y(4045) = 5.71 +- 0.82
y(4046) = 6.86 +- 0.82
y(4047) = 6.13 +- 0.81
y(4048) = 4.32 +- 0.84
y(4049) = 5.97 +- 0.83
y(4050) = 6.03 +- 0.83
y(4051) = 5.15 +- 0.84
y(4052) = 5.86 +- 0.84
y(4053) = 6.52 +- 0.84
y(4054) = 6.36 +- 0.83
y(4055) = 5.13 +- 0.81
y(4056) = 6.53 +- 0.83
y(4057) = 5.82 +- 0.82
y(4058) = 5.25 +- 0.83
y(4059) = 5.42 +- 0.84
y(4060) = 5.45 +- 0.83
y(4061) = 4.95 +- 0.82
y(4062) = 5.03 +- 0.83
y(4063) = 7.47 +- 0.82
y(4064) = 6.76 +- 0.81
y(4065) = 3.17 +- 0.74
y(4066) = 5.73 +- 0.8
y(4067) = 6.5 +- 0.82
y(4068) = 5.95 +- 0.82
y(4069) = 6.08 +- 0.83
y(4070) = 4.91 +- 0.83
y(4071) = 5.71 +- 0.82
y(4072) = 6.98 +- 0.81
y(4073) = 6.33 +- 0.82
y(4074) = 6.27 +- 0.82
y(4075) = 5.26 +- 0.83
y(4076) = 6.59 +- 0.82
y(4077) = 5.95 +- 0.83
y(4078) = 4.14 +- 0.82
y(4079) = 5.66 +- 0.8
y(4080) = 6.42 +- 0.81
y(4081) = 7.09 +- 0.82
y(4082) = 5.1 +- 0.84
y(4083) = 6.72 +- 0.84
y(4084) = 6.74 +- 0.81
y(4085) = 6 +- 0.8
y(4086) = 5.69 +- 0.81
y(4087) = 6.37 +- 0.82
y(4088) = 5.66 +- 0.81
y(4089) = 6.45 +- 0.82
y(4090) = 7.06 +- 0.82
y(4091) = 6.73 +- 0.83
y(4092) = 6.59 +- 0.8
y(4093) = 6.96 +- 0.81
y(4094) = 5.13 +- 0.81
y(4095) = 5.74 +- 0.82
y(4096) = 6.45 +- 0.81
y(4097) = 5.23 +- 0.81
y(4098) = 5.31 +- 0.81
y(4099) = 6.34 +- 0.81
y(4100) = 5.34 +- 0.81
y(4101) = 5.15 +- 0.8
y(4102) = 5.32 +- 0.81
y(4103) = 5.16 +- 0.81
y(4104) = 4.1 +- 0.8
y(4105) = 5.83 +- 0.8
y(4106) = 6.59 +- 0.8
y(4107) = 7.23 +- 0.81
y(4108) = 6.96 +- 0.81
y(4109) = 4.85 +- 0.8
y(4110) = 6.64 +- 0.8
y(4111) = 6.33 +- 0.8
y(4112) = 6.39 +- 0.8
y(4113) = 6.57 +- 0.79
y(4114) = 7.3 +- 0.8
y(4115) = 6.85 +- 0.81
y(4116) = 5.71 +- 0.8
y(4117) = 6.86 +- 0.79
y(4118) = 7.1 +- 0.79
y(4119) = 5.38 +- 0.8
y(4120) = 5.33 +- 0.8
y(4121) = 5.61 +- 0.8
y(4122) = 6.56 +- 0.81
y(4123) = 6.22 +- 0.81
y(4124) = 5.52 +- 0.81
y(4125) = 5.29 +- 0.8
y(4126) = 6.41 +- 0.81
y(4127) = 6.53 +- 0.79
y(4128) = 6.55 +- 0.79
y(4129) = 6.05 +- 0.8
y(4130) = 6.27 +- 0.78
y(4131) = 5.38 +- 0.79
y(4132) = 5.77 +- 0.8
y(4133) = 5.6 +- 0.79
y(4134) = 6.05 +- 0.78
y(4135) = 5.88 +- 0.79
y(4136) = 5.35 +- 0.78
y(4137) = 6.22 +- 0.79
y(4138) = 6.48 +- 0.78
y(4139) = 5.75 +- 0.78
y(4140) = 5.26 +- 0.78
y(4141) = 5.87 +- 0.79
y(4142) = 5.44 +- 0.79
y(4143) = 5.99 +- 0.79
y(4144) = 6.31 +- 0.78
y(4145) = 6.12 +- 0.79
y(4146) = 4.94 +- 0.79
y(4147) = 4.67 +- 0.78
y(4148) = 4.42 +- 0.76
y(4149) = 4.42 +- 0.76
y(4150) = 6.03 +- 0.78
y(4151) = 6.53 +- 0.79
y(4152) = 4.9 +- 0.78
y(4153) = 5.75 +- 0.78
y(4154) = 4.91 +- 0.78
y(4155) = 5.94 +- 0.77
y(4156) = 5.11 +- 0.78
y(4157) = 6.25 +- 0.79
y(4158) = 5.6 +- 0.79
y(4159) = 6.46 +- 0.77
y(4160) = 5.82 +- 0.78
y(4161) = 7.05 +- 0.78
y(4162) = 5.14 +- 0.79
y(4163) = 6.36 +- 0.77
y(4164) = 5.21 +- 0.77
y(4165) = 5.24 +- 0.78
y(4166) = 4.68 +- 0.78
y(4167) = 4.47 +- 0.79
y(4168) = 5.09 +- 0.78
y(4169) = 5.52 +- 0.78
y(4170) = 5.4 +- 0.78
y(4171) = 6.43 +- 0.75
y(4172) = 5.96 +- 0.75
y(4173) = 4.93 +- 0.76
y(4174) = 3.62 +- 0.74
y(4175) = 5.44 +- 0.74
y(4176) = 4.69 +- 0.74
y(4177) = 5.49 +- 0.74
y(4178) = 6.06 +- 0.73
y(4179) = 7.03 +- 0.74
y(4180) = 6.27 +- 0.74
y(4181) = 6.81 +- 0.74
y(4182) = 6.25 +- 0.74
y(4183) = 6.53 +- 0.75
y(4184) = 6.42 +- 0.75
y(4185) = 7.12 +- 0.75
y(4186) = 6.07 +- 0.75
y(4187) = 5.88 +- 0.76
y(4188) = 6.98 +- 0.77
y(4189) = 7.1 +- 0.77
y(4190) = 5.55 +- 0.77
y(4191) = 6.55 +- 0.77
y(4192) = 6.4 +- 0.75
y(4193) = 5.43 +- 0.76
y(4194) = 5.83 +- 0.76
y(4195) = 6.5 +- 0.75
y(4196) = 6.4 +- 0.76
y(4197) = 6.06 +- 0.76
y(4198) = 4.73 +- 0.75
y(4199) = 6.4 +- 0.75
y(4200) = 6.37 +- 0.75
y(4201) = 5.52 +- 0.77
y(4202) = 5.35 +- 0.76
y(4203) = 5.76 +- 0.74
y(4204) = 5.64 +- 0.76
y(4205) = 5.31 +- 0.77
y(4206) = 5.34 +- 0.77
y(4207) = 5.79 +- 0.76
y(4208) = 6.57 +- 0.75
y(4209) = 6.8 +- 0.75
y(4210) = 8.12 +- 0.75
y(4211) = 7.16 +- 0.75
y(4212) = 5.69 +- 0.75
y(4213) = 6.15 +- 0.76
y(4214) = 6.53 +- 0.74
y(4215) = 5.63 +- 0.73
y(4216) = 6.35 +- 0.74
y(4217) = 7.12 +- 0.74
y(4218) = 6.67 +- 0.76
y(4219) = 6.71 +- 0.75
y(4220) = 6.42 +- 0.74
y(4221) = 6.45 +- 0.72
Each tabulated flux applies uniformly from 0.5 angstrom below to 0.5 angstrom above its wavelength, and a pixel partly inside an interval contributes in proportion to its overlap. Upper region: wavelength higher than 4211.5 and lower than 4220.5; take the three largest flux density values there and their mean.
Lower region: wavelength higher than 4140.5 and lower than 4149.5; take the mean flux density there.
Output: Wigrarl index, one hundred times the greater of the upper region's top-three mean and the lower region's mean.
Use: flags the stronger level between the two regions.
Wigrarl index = 683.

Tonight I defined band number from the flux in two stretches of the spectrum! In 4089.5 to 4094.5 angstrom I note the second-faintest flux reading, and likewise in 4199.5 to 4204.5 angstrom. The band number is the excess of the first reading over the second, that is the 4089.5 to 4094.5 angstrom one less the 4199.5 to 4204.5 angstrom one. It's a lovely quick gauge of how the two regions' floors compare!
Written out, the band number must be 1.1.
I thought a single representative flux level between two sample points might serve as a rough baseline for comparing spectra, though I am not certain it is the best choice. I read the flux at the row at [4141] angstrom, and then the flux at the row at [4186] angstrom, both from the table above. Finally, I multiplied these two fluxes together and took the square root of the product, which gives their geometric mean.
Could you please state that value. 6.0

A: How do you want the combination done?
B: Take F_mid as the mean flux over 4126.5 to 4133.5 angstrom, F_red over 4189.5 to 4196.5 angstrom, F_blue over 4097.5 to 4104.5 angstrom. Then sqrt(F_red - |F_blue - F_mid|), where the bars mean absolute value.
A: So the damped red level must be 2.31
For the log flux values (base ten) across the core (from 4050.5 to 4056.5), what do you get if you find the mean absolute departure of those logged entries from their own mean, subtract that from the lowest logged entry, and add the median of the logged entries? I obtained 1.46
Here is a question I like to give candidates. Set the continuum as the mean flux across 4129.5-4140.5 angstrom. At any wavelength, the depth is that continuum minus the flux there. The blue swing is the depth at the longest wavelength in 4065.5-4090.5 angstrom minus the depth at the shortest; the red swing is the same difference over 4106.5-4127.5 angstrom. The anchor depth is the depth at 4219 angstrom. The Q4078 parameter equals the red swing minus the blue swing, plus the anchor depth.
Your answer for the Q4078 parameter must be 1.1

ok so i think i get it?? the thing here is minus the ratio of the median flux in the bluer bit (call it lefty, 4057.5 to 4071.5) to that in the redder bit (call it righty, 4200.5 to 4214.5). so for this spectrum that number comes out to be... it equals -0.97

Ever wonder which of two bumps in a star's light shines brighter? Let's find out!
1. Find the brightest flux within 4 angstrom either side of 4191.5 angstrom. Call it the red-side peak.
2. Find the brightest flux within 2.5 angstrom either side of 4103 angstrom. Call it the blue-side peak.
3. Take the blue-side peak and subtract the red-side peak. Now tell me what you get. -1.27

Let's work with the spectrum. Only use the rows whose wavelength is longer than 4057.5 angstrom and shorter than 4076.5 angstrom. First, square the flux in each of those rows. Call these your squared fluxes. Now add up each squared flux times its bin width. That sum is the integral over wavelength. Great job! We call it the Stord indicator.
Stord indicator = 651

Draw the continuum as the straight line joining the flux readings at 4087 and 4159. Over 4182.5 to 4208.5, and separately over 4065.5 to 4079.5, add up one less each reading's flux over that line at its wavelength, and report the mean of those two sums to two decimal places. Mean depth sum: 1.43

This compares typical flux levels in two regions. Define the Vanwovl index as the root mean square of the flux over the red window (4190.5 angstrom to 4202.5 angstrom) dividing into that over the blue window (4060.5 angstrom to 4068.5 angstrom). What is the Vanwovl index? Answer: 0.97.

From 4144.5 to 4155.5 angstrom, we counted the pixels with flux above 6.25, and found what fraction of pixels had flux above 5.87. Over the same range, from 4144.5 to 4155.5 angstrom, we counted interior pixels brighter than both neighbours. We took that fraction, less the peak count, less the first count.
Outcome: -3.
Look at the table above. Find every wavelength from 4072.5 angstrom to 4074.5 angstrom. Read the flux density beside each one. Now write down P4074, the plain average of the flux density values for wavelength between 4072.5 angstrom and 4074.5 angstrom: 6.3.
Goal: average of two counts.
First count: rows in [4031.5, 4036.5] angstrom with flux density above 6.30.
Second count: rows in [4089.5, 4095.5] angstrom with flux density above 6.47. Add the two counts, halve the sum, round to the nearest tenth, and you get 3.5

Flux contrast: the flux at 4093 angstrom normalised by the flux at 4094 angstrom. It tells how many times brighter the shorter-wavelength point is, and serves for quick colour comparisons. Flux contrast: 1.4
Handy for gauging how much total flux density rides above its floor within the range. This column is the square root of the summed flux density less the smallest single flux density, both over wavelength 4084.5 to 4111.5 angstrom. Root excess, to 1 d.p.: 12.5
